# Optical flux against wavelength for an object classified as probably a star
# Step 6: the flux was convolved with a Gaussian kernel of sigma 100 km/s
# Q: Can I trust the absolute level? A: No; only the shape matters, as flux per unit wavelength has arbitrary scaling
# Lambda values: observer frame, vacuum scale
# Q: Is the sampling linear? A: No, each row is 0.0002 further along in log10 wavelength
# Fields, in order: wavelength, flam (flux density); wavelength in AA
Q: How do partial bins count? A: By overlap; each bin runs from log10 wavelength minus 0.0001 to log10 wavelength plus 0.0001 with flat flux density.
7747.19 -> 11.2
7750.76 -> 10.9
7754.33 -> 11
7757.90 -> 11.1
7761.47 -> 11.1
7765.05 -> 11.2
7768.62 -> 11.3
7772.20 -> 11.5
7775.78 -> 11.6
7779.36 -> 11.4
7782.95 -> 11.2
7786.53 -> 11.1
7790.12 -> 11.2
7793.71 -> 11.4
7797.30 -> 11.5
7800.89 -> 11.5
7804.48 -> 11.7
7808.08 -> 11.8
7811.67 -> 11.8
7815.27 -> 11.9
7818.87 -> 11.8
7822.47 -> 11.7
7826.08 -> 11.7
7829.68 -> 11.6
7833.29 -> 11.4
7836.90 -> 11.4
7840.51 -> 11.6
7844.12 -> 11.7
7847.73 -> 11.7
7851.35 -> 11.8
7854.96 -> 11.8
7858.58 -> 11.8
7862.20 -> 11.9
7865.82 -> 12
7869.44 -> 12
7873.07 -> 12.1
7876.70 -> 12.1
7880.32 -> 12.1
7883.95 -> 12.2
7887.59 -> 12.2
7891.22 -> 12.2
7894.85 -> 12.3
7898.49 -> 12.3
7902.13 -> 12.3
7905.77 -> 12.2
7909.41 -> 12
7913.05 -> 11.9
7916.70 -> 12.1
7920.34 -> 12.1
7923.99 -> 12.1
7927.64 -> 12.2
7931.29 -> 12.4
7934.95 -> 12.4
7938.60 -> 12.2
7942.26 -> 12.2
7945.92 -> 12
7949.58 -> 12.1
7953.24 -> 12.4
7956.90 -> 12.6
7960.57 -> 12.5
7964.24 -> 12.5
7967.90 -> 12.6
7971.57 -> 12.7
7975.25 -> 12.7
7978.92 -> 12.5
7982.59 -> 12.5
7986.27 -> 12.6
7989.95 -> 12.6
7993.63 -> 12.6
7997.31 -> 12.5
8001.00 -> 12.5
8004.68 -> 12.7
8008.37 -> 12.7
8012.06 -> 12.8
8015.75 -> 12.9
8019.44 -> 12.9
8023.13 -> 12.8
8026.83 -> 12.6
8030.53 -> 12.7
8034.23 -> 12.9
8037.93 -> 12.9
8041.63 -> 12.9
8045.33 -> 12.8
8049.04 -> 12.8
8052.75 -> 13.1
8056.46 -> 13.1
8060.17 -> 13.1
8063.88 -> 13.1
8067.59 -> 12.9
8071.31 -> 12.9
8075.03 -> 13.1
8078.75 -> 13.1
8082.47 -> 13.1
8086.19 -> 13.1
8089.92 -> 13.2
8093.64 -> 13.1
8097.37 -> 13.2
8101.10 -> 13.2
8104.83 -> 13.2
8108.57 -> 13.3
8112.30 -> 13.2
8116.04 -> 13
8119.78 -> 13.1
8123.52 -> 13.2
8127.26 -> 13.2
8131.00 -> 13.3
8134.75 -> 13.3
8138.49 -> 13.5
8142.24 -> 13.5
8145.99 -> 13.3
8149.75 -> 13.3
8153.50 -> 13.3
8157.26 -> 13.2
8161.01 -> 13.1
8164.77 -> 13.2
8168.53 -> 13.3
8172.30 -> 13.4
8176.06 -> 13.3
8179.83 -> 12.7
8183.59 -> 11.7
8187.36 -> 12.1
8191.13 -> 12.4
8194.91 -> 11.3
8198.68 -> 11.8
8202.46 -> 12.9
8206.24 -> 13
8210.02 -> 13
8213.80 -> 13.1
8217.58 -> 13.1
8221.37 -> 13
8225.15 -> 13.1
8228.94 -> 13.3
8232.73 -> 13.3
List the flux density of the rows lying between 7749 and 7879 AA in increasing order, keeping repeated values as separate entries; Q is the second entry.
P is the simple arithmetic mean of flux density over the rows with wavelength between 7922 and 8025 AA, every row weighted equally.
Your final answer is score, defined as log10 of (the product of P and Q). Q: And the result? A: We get 2.14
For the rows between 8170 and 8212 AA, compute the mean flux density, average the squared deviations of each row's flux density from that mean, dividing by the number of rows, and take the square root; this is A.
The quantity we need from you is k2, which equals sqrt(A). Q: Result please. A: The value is 0.82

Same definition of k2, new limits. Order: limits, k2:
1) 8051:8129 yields 0.31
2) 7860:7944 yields 0.37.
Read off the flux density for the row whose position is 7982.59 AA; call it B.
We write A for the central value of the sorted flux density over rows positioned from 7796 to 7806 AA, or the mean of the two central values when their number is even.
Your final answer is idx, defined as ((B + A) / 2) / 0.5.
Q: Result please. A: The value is 24.0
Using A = 11.5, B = 12.5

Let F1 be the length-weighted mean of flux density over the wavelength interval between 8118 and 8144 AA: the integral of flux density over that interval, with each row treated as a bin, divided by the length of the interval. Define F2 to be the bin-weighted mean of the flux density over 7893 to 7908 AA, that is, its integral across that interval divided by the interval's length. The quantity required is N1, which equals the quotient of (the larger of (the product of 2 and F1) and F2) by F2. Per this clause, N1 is 2.17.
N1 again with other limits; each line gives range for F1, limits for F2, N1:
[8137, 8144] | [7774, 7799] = 2.38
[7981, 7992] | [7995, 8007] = 2.00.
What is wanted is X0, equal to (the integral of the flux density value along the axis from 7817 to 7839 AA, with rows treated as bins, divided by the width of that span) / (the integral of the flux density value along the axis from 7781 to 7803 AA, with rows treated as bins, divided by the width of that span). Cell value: 1.02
